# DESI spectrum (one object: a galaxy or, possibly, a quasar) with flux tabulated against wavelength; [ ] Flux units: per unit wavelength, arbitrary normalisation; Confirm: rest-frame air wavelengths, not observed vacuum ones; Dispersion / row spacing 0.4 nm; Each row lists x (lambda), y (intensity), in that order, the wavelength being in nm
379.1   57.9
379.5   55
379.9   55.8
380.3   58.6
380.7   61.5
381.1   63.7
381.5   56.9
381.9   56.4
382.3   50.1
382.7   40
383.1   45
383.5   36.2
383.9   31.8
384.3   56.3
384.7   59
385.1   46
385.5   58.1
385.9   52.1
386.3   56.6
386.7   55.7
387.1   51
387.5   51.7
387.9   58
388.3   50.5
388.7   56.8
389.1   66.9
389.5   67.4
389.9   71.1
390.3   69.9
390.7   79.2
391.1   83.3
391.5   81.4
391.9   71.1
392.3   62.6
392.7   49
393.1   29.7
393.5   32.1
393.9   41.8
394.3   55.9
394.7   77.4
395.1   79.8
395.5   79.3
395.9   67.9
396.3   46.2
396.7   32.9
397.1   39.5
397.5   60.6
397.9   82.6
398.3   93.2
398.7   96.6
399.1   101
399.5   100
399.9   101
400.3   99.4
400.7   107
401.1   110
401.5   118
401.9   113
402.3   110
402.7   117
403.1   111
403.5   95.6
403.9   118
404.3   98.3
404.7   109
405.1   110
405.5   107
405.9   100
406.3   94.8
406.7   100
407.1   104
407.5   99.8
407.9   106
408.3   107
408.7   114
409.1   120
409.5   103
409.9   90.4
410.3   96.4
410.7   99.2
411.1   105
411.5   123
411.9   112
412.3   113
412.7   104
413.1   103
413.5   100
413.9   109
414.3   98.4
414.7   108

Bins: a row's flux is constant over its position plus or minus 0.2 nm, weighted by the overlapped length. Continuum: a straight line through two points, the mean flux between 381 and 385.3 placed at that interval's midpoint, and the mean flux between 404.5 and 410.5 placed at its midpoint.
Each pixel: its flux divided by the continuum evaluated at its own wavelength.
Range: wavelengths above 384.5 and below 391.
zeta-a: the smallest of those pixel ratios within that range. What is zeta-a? 0.83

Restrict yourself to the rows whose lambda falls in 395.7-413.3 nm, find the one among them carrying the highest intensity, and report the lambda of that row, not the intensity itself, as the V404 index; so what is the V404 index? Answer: 411.5 nm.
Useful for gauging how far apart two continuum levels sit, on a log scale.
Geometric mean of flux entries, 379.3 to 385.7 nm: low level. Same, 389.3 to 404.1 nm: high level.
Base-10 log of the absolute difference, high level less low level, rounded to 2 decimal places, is 1.37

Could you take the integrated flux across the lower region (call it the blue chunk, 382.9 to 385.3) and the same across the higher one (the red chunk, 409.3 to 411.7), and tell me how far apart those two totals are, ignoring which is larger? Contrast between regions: 137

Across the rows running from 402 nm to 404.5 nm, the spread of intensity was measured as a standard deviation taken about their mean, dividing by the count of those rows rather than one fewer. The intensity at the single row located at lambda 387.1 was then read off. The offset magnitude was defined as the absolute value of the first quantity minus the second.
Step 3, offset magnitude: 42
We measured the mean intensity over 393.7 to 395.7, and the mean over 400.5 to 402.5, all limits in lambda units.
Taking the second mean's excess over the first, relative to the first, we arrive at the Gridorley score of 0.67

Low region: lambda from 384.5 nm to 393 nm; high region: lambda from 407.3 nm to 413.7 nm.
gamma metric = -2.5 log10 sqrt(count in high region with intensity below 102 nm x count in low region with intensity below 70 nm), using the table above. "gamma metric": -2.38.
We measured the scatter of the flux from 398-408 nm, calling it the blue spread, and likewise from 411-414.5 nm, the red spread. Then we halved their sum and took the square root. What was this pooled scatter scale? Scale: 2.7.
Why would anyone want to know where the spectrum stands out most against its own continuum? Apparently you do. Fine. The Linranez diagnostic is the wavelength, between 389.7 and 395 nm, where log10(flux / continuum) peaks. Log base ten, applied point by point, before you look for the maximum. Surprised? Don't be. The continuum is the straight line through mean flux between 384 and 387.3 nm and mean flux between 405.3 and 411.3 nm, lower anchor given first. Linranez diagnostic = 391.1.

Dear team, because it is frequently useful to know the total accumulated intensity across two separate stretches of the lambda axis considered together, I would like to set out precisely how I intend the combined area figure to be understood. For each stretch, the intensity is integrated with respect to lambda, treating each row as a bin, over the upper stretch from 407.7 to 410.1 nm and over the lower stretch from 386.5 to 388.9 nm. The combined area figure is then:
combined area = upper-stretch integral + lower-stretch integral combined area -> 386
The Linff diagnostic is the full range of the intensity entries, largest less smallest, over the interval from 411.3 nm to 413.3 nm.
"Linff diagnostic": 20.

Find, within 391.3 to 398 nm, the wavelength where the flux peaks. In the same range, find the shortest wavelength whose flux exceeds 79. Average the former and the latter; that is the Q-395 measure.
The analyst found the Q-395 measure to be 394.70 nm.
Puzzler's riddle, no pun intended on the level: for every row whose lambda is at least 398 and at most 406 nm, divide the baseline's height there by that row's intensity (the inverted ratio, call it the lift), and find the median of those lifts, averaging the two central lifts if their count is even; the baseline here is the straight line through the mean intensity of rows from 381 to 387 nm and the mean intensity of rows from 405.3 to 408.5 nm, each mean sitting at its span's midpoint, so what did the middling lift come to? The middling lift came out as 0.86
